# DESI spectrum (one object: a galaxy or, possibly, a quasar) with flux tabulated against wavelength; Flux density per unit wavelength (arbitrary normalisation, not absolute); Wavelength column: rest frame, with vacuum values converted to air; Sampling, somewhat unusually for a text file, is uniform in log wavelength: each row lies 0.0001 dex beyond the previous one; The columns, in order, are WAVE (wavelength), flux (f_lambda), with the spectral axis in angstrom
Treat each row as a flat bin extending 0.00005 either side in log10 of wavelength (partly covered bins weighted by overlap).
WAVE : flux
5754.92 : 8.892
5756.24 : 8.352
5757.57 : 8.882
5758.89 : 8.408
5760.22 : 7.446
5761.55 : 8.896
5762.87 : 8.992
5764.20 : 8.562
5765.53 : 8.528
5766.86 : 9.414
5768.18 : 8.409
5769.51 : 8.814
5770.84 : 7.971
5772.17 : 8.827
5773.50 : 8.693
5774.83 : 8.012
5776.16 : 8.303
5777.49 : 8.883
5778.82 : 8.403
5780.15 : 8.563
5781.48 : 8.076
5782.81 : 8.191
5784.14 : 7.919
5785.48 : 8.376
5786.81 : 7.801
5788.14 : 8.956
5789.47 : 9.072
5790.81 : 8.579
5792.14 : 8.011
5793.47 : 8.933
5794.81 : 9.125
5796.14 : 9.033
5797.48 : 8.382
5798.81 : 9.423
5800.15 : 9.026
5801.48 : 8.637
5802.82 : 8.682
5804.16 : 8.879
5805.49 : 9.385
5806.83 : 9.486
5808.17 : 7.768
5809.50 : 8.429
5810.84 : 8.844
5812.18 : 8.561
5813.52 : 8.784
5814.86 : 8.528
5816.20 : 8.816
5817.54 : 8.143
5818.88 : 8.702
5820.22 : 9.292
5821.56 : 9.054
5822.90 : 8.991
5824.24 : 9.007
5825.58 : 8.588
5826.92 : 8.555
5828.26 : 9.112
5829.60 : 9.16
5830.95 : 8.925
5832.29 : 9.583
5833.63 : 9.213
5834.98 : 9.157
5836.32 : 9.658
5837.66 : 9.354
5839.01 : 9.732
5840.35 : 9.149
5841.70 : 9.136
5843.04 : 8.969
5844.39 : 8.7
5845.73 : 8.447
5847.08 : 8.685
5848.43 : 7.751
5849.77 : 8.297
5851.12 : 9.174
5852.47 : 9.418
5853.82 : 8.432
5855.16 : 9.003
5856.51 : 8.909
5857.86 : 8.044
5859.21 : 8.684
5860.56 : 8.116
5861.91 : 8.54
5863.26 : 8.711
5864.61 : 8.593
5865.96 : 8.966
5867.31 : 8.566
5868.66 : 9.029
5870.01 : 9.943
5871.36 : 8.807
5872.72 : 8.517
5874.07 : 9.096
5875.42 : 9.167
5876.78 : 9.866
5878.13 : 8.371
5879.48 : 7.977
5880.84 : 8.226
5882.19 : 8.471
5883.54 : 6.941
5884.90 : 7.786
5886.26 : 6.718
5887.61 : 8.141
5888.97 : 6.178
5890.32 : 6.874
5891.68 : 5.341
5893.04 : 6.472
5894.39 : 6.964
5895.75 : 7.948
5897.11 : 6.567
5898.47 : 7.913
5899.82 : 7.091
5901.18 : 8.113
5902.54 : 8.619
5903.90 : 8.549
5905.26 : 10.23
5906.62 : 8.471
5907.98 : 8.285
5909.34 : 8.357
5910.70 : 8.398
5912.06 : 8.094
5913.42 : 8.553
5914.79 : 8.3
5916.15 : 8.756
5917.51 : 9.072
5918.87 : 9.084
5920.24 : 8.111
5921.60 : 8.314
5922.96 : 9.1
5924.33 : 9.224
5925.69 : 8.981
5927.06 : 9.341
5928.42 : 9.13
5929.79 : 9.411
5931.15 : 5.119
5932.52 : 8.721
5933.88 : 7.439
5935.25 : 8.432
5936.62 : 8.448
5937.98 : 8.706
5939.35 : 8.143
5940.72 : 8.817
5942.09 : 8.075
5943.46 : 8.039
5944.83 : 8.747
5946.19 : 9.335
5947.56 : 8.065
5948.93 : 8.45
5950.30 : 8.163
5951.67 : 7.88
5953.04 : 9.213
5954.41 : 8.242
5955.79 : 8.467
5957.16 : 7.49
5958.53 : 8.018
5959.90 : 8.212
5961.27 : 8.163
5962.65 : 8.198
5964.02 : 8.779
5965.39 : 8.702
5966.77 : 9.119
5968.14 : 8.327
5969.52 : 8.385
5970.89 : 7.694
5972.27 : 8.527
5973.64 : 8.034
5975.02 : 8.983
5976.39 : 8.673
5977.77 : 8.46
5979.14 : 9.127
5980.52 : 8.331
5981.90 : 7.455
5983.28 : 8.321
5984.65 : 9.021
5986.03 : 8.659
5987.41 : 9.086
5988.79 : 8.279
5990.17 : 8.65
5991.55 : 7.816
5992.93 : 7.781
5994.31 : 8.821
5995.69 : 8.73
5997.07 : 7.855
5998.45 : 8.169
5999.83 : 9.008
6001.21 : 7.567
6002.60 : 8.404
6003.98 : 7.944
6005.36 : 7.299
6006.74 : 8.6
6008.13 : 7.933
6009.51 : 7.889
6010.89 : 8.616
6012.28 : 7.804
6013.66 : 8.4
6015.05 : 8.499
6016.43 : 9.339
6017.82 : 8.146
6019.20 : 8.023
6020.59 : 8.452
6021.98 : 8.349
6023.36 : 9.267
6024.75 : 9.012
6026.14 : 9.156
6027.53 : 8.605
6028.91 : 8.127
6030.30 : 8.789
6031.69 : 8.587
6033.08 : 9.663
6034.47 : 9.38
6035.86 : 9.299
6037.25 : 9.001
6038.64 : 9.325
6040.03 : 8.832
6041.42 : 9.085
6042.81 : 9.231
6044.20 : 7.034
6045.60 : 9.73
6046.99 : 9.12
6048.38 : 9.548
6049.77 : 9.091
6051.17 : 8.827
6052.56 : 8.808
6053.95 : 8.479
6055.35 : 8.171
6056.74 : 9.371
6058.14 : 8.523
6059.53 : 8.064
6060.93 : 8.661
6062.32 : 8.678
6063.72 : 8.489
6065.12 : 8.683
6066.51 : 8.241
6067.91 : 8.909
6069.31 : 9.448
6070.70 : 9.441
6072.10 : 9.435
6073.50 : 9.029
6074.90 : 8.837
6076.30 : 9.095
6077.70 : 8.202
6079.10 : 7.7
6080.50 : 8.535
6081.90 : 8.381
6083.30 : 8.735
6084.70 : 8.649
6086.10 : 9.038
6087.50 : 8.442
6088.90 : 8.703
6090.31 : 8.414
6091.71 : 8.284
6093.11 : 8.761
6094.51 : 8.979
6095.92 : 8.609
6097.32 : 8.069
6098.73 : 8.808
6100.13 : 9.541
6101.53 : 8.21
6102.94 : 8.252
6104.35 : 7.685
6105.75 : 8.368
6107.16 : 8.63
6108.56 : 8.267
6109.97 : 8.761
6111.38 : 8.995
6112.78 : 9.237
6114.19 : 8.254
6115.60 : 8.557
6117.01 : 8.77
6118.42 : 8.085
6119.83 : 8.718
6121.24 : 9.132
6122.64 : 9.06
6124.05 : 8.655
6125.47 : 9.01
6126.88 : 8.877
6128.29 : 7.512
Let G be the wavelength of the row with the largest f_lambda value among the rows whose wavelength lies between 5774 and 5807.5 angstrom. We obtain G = 5806.83 angstrom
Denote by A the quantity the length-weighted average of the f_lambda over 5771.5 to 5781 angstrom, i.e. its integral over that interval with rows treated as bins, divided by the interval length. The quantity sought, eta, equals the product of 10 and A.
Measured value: 85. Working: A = 8.52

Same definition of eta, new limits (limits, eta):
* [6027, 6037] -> 89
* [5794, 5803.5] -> 89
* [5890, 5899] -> 68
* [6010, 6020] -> 84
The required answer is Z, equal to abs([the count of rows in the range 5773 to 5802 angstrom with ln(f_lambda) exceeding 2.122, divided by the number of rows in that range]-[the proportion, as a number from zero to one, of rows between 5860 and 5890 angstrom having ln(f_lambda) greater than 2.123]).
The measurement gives 0.05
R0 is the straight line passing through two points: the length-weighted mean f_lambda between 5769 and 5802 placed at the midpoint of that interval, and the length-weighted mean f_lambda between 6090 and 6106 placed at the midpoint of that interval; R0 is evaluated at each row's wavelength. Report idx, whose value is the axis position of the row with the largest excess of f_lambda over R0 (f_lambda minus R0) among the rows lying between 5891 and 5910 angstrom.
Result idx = 5905.26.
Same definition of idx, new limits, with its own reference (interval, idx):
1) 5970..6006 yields 5979.14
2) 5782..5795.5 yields 5794.81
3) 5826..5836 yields 5832.29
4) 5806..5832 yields 5806.83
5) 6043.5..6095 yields 6045.60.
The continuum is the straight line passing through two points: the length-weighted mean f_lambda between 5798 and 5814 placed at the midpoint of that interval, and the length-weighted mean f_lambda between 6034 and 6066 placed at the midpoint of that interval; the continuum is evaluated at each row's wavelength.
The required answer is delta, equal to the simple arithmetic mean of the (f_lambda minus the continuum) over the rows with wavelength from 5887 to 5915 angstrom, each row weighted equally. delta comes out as -1.04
